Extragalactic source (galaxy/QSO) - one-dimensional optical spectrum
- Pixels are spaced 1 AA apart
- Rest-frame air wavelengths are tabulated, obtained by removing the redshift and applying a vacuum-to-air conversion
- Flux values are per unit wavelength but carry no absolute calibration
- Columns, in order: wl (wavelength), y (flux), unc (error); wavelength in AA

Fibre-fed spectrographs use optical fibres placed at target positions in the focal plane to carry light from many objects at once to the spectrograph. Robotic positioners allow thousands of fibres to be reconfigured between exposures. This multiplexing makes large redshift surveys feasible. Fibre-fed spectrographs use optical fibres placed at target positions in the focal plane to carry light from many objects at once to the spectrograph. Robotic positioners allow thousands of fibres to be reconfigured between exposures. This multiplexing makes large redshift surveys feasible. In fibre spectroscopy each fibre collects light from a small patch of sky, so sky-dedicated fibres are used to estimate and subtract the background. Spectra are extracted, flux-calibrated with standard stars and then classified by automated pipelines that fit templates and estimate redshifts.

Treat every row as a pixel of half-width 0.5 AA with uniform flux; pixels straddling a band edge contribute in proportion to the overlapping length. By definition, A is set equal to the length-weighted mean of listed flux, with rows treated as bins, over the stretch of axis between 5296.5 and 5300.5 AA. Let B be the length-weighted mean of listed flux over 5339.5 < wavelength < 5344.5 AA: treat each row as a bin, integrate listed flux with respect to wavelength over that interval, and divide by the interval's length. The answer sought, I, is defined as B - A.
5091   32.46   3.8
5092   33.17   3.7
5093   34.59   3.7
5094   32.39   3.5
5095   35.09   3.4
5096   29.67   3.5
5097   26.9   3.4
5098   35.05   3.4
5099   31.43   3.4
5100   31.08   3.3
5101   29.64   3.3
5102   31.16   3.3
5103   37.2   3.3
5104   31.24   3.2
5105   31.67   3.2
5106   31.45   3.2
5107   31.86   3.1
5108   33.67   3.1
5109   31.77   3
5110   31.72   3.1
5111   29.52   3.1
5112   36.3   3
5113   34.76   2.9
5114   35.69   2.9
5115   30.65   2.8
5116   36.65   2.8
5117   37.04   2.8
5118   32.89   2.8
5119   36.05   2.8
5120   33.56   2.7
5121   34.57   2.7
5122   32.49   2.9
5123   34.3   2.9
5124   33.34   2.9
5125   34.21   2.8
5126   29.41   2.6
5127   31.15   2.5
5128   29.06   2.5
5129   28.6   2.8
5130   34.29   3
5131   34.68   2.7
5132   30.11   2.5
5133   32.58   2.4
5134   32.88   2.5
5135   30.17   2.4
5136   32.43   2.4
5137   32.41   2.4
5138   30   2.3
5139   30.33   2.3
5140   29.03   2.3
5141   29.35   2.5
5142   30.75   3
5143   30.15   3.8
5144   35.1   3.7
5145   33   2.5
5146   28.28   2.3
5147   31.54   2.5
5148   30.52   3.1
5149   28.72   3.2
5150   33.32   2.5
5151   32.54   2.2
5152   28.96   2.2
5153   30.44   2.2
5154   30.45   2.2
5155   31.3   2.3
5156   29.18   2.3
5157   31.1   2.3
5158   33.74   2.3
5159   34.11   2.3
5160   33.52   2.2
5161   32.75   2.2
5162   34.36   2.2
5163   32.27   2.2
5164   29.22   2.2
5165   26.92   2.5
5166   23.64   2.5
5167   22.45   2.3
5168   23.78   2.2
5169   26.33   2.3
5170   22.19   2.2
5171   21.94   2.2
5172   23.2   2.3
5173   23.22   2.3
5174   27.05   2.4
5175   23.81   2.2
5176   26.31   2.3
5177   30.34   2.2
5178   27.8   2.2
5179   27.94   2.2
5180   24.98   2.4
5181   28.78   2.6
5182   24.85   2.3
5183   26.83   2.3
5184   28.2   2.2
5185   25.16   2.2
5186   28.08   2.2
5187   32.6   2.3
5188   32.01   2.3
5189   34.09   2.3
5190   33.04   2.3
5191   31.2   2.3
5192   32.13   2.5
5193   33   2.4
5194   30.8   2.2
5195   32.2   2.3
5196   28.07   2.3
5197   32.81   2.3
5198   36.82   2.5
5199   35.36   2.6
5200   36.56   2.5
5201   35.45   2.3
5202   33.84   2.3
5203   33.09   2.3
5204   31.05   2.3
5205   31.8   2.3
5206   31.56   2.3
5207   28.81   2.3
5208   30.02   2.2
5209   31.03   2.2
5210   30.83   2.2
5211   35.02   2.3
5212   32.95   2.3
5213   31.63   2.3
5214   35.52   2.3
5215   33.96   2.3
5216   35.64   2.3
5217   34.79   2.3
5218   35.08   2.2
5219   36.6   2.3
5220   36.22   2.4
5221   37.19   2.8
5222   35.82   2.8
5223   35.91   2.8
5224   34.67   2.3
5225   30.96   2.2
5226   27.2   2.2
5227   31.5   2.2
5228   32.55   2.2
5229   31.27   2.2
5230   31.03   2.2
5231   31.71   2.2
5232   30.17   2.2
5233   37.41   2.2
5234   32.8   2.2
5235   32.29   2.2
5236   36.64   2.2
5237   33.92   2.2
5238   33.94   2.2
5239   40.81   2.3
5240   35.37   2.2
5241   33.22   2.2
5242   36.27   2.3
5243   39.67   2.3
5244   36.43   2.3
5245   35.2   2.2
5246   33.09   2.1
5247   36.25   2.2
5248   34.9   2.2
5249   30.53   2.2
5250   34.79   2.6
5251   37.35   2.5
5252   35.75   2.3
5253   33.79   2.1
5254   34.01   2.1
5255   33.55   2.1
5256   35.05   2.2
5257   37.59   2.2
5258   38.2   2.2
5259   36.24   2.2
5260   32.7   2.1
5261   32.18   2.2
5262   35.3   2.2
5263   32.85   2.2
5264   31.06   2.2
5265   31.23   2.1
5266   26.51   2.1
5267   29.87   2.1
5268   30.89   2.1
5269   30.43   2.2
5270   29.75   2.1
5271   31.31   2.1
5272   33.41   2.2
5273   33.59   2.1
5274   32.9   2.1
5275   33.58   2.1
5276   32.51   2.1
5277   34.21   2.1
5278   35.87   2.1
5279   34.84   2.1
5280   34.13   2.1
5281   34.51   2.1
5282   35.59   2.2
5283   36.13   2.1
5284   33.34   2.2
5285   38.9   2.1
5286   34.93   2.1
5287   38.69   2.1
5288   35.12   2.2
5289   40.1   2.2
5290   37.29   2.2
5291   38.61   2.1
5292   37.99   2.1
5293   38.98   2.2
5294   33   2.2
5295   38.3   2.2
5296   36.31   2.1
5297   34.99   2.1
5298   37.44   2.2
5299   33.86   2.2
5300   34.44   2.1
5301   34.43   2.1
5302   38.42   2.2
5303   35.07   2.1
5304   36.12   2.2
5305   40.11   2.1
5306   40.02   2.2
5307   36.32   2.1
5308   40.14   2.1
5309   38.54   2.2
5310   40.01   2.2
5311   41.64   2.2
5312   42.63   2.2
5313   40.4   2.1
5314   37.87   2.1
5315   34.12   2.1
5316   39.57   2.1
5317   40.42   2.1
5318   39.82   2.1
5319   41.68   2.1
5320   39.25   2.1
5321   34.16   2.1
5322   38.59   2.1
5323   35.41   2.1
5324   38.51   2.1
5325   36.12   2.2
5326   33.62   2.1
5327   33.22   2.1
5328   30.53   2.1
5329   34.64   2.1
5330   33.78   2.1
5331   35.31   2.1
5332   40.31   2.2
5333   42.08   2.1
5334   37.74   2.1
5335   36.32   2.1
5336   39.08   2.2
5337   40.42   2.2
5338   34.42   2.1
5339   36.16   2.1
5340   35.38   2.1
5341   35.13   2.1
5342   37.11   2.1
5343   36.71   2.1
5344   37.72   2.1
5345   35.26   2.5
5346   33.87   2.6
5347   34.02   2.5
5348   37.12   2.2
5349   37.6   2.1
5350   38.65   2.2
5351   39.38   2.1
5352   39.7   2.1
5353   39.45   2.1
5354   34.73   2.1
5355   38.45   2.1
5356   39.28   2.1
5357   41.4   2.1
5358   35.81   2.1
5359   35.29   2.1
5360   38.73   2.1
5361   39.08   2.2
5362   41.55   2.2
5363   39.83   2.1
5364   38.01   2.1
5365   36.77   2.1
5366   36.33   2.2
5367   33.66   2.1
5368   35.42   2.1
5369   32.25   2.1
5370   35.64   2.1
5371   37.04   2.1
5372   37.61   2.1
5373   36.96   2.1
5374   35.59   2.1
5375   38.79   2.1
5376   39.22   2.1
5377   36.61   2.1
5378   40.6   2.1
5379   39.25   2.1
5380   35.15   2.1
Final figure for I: 1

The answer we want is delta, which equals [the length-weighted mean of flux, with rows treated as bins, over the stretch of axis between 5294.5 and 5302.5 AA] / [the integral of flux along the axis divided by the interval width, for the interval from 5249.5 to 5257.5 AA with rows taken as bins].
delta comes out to 1.02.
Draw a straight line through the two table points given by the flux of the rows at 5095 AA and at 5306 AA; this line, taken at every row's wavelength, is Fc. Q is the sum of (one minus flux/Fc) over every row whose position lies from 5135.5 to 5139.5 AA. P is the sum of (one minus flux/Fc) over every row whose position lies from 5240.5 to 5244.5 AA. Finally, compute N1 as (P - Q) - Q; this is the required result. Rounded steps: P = 0.22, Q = 0.53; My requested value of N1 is -0.8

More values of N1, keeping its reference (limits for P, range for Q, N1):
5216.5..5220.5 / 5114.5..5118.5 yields 0.0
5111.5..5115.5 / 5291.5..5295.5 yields -0.4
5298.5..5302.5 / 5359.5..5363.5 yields 0.2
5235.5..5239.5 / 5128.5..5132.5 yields -0.7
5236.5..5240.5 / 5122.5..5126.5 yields -0.4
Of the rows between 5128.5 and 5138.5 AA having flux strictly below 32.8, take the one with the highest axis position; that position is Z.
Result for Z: 5138 AA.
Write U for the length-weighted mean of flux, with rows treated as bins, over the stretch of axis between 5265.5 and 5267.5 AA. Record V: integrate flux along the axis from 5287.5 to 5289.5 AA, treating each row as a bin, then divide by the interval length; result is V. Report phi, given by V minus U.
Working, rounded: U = 28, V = 38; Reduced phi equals 9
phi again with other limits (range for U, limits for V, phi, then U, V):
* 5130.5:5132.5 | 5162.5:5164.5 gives -2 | 32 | 31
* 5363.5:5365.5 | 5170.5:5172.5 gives -15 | 37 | 23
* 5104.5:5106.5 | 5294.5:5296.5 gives 6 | 32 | 37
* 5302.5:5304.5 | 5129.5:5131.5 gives -1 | 36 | 34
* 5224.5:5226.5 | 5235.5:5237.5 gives 6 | 29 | 35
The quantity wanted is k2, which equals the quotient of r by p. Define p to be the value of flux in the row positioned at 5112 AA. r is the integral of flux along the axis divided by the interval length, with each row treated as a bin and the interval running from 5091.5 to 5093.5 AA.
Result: 0.93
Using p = 36.3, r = 33.9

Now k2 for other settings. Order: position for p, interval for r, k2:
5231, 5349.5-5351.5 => 1.23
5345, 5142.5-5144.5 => 0.93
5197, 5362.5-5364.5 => 1.19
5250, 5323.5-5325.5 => 1.07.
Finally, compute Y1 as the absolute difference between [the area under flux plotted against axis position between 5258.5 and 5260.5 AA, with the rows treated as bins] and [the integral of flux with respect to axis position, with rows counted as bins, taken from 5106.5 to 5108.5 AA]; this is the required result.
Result 3.4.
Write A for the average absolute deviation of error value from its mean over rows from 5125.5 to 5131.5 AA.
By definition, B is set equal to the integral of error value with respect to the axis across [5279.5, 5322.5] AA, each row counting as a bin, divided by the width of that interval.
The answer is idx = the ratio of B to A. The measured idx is 14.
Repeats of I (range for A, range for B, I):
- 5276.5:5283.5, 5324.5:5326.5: 0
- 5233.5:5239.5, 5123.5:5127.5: -3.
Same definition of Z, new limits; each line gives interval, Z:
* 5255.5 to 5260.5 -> 5260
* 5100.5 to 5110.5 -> 5110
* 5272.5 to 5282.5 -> 5276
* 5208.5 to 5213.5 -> 5213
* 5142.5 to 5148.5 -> 5148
